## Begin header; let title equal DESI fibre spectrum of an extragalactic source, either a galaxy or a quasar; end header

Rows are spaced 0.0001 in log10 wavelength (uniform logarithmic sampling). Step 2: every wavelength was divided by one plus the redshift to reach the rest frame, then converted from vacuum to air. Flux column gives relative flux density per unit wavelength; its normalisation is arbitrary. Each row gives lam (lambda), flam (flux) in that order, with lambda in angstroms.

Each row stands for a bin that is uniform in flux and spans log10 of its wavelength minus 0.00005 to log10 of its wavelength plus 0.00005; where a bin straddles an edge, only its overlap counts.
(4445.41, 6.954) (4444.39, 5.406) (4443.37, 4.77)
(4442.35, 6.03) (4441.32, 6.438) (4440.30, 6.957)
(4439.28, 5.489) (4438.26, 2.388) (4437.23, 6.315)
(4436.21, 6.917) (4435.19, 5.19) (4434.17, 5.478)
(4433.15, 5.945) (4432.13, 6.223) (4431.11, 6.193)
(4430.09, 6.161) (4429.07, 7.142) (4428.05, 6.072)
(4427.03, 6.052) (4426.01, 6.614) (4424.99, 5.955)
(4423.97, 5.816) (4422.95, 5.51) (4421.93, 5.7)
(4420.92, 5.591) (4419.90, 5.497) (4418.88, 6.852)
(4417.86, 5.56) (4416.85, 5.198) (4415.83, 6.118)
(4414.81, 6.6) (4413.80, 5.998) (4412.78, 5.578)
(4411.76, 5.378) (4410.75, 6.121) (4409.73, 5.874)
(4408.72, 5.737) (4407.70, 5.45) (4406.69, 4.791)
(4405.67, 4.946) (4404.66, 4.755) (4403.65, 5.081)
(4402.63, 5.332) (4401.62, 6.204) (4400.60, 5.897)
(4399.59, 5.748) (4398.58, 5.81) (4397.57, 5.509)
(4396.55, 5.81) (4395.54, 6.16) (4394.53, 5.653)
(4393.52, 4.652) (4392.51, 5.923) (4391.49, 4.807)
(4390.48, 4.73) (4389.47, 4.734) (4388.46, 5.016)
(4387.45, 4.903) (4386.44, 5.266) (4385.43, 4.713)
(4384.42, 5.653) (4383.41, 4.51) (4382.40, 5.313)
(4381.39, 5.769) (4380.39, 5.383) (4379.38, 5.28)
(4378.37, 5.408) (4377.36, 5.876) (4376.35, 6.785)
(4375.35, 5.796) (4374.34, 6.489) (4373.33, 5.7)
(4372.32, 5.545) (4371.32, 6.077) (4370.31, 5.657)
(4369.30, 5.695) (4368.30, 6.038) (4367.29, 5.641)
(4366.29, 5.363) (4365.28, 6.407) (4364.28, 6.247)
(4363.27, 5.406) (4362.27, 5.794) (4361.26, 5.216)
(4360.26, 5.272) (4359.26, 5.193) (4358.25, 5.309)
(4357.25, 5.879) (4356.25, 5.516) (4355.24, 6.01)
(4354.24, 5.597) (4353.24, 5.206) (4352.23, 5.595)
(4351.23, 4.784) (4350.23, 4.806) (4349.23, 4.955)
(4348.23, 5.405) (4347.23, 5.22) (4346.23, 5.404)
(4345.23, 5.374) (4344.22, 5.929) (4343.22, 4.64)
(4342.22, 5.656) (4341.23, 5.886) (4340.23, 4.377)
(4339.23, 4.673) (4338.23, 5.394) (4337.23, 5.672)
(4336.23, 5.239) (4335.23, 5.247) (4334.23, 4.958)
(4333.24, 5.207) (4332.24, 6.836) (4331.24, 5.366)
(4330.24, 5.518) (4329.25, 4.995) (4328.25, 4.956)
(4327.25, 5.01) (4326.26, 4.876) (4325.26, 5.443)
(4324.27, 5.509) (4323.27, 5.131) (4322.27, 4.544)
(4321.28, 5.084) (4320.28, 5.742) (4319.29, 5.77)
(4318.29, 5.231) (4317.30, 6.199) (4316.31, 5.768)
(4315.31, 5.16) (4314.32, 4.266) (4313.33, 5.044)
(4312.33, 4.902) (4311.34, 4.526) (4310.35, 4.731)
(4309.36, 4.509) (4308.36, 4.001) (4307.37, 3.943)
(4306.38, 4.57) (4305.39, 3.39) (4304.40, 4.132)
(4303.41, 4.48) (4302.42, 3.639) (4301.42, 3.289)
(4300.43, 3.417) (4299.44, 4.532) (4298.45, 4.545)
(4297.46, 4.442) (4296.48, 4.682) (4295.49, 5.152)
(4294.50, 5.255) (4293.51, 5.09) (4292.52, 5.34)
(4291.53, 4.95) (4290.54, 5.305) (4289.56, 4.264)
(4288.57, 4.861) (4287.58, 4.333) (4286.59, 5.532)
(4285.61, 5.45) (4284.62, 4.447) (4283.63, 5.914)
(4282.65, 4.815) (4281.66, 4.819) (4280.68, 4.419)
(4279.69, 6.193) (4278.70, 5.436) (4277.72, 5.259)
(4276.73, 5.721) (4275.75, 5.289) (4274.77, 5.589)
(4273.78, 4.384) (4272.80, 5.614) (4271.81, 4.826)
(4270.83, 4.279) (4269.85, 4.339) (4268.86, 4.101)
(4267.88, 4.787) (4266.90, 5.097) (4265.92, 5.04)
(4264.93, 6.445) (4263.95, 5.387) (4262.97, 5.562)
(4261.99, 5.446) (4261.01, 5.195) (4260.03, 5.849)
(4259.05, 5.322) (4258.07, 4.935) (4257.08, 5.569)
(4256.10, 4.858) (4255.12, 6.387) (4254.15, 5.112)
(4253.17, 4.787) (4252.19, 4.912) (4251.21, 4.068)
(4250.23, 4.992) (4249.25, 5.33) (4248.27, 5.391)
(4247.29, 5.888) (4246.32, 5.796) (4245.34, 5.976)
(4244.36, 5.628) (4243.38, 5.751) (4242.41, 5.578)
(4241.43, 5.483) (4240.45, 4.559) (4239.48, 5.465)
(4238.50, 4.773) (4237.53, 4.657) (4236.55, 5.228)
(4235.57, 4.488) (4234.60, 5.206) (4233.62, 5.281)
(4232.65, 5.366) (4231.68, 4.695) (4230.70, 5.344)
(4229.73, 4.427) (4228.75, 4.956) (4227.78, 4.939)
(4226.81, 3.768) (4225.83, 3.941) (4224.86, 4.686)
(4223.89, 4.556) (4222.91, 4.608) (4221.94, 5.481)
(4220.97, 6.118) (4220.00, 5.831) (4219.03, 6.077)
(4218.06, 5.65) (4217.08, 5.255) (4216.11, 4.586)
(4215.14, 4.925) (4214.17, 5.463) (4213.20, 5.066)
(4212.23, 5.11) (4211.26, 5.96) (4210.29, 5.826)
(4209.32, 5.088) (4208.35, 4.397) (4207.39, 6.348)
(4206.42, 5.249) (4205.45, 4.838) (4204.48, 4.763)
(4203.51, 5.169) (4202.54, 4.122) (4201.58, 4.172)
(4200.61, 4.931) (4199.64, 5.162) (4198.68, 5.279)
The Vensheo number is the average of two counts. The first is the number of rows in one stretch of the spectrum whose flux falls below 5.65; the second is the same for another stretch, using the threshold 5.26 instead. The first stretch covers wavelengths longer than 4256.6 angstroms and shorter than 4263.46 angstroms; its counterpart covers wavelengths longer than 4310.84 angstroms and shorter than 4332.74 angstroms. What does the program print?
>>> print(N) 9.5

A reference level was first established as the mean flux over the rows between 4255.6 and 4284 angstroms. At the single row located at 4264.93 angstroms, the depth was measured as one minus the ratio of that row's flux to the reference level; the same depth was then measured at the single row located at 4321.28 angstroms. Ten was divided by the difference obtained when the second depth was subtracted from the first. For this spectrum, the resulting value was -38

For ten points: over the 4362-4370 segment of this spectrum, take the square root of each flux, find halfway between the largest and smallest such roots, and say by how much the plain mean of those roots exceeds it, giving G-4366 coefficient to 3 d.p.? -0.011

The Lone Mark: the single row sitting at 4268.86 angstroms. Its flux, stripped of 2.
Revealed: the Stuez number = 2.1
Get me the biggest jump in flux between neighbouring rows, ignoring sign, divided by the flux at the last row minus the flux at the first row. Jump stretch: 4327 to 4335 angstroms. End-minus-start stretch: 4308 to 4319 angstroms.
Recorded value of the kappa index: 1.3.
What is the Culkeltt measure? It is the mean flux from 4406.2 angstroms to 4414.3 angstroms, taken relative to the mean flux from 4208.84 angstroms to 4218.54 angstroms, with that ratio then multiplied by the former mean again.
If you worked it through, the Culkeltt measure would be 6.0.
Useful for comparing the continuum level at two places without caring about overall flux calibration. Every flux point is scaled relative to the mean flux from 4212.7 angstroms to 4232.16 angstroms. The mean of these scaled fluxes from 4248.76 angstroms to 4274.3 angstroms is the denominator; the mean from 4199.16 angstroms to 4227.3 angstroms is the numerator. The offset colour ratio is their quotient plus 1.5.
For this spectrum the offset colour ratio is 2.49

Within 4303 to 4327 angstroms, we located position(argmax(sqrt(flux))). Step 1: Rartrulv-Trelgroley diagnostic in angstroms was 4317.30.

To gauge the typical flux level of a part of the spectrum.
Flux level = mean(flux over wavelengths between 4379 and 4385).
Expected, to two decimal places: 5.32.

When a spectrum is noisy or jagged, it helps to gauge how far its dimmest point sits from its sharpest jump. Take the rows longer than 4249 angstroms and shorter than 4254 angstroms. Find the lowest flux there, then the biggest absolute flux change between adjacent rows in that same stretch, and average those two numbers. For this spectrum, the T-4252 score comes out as 2.50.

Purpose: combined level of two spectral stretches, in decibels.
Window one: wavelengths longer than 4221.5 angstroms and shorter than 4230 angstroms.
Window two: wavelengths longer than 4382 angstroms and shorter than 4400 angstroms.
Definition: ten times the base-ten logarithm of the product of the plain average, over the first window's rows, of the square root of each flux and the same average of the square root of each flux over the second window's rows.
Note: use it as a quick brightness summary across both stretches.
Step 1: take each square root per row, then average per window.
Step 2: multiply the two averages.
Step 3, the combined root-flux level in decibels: 6.91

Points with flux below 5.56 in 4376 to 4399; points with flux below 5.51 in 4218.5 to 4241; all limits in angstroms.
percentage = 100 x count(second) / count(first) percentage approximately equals 143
